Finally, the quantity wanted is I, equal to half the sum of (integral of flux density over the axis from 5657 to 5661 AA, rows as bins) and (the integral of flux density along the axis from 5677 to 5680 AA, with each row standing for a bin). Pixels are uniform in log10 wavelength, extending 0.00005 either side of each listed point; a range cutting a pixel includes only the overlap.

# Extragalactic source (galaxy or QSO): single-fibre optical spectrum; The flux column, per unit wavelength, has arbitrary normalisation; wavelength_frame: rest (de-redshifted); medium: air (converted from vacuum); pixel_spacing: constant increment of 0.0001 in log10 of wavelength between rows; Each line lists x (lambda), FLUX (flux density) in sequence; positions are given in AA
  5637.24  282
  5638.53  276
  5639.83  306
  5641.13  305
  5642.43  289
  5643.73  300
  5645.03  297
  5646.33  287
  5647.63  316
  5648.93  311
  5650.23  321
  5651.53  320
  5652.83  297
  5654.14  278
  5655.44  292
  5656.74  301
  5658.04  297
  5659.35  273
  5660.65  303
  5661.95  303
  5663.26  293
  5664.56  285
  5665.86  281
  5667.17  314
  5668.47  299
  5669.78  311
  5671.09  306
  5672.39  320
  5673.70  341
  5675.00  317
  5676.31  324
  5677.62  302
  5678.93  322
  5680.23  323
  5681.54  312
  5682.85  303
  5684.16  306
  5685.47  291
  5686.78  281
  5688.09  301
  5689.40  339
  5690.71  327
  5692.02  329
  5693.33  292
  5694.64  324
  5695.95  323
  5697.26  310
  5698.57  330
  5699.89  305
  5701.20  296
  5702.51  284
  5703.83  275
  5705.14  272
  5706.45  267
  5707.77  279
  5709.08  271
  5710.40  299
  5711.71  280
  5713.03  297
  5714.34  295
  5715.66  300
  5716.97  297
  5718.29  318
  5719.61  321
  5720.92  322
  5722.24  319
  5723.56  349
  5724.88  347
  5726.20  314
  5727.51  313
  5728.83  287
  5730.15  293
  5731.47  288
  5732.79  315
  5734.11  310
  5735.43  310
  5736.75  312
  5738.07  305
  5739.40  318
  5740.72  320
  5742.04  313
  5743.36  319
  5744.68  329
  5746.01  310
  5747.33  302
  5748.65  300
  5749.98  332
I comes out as 1053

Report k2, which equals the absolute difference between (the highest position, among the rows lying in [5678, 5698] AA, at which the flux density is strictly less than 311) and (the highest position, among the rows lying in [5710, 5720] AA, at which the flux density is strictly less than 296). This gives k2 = 17.1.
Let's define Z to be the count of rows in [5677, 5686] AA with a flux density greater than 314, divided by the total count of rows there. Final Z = 0.3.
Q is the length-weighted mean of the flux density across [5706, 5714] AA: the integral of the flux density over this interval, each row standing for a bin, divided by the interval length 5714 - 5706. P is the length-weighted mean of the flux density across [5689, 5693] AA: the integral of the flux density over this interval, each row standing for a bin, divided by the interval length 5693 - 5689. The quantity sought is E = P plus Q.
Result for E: 611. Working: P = 328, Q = 283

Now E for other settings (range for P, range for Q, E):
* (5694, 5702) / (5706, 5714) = 597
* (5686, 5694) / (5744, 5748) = 625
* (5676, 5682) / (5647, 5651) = 633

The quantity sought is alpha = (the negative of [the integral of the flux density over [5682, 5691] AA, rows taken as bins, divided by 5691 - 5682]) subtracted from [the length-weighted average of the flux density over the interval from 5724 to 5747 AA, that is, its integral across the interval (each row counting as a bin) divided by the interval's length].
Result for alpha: 618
